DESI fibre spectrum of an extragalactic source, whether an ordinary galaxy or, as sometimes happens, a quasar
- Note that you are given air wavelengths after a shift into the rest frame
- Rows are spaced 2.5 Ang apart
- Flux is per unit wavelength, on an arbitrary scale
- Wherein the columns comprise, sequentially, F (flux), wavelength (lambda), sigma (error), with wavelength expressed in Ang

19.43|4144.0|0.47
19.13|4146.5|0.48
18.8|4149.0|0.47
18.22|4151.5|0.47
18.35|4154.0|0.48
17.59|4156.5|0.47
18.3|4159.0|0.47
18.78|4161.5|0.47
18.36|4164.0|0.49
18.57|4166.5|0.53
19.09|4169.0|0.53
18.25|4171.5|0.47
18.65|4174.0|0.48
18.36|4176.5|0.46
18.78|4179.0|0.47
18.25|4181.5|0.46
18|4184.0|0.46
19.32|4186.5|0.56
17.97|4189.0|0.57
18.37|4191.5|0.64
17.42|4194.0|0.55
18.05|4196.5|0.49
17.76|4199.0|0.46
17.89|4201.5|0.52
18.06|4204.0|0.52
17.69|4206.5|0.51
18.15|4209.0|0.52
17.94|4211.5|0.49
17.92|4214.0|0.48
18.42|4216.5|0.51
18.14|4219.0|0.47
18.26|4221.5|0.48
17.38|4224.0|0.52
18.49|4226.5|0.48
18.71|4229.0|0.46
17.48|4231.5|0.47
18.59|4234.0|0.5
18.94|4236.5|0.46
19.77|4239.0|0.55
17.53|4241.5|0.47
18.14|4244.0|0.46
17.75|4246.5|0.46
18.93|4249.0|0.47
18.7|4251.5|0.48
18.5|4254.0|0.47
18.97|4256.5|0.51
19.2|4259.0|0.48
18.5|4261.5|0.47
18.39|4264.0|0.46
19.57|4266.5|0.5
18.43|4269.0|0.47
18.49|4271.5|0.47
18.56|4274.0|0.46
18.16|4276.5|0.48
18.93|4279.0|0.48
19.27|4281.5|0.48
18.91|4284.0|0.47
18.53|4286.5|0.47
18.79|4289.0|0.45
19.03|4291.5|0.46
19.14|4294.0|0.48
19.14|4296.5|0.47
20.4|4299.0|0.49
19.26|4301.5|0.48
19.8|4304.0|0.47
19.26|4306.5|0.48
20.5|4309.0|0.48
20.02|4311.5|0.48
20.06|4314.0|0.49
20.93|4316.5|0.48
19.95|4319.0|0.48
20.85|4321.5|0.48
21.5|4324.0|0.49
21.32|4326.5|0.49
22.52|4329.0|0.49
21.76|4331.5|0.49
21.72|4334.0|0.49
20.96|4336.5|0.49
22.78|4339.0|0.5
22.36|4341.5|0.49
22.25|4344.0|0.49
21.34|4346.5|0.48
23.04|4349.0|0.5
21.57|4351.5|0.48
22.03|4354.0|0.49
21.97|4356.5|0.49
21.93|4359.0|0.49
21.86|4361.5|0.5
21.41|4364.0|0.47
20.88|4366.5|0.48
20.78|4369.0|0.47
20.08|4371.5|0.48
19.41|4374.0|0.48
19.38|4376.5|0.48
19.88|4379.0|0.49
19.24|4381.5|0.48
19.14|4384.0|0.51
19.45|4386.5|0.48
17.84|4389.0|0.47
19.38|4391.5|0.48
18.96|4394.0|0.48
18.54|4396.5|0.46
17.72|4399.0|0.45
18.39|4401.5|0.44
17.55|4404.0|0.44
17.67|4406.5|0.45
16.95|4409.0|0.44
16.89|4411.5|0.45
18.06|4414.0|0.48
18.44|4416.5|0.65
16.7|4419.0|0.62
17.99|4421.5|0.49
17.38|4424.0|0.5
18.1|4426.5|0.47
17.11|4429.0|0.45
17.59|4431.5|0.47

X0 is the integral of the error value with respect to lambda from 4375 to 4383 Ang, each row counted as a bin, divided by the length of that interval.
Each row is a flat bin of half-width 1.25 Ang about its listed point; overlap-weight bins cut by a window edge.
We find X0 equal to 0.484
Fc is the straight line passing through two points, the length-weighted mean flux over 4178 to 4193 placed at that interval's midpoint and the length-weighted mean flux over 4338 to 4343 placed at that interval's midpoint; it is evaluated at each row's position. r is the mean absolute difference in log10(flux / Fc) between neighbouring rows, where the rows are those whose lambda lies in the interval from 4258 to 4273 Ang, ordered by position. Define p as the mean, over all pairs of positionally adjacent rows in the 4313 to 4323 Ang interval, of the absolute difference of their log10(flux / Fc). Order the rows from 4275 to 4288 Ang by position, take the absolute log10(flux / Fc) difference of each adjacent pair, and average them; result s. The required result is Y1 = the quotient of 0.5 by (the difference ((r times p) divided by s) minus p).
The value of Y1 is 66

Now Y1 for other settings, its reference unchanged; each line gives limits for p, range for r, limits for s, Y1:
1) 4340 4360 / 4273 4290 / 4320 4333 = -119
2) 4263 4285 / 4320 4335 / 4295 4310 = -95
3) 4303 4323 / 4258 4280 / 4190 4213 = 103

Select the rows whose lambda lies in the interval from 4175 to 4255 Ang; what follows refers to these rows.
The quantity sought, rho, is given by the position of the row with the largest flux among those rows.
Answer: 4239.0 Ang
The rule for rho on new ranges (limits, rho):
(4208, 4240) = 4239.0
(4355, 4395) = 4356.5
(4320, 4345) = 4339.0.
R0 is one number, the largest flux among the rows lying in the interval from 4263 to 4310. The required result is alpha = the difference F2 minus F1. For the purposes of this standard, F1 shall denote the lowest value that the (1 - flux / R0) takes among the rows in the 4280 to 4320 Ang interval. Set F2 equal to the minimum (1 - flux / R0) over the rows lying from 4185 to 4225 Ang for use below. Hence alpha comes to 0.08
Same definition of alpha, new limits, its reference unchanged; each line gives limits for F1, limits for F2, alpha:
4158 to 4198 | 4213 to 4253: -0.02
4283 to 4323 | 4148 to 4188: 0.08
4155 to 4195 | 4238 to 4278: -0.02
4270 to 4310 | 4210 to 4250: 0.04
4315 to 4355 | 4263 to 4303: 0.13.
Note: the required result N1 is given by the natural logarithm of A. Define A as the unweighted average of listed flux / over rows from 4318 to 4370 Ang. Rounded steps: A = 21.7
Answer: 3.08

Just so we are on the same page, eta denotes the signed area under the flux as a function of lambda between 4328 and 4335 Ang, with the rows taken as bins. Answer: 154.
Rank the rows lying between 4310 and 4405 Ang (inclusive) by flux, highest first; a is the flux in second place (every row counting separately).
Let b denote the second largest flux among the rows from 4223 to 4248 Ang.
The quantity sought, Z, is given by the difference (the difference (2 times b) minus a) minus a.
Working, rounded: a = 22.78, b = 18.94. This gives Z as -7.7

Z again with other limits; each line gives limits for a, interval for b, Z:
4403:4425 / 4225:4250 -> 1.8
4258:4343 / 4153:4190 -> -6.9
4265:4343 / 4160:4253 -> -6.4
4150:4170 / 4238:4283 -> 1.6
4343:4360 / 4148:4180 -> -6.9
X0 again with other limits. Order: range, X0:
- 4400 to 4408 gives 0.443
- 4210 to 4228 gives 0.490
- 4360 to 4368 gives 0.483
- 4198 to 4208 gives 0.504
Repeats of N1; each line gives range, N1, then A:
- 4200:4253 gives 2.90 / 18.2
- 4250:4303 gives 2.94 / 18.9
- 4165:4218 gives 2.90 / 18.2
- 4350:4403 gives 3.00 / 20.0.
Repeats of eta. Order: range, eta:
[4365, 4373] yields 165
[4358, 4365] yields 152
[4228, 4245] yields 314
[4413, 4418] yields 91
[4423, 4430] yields 123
